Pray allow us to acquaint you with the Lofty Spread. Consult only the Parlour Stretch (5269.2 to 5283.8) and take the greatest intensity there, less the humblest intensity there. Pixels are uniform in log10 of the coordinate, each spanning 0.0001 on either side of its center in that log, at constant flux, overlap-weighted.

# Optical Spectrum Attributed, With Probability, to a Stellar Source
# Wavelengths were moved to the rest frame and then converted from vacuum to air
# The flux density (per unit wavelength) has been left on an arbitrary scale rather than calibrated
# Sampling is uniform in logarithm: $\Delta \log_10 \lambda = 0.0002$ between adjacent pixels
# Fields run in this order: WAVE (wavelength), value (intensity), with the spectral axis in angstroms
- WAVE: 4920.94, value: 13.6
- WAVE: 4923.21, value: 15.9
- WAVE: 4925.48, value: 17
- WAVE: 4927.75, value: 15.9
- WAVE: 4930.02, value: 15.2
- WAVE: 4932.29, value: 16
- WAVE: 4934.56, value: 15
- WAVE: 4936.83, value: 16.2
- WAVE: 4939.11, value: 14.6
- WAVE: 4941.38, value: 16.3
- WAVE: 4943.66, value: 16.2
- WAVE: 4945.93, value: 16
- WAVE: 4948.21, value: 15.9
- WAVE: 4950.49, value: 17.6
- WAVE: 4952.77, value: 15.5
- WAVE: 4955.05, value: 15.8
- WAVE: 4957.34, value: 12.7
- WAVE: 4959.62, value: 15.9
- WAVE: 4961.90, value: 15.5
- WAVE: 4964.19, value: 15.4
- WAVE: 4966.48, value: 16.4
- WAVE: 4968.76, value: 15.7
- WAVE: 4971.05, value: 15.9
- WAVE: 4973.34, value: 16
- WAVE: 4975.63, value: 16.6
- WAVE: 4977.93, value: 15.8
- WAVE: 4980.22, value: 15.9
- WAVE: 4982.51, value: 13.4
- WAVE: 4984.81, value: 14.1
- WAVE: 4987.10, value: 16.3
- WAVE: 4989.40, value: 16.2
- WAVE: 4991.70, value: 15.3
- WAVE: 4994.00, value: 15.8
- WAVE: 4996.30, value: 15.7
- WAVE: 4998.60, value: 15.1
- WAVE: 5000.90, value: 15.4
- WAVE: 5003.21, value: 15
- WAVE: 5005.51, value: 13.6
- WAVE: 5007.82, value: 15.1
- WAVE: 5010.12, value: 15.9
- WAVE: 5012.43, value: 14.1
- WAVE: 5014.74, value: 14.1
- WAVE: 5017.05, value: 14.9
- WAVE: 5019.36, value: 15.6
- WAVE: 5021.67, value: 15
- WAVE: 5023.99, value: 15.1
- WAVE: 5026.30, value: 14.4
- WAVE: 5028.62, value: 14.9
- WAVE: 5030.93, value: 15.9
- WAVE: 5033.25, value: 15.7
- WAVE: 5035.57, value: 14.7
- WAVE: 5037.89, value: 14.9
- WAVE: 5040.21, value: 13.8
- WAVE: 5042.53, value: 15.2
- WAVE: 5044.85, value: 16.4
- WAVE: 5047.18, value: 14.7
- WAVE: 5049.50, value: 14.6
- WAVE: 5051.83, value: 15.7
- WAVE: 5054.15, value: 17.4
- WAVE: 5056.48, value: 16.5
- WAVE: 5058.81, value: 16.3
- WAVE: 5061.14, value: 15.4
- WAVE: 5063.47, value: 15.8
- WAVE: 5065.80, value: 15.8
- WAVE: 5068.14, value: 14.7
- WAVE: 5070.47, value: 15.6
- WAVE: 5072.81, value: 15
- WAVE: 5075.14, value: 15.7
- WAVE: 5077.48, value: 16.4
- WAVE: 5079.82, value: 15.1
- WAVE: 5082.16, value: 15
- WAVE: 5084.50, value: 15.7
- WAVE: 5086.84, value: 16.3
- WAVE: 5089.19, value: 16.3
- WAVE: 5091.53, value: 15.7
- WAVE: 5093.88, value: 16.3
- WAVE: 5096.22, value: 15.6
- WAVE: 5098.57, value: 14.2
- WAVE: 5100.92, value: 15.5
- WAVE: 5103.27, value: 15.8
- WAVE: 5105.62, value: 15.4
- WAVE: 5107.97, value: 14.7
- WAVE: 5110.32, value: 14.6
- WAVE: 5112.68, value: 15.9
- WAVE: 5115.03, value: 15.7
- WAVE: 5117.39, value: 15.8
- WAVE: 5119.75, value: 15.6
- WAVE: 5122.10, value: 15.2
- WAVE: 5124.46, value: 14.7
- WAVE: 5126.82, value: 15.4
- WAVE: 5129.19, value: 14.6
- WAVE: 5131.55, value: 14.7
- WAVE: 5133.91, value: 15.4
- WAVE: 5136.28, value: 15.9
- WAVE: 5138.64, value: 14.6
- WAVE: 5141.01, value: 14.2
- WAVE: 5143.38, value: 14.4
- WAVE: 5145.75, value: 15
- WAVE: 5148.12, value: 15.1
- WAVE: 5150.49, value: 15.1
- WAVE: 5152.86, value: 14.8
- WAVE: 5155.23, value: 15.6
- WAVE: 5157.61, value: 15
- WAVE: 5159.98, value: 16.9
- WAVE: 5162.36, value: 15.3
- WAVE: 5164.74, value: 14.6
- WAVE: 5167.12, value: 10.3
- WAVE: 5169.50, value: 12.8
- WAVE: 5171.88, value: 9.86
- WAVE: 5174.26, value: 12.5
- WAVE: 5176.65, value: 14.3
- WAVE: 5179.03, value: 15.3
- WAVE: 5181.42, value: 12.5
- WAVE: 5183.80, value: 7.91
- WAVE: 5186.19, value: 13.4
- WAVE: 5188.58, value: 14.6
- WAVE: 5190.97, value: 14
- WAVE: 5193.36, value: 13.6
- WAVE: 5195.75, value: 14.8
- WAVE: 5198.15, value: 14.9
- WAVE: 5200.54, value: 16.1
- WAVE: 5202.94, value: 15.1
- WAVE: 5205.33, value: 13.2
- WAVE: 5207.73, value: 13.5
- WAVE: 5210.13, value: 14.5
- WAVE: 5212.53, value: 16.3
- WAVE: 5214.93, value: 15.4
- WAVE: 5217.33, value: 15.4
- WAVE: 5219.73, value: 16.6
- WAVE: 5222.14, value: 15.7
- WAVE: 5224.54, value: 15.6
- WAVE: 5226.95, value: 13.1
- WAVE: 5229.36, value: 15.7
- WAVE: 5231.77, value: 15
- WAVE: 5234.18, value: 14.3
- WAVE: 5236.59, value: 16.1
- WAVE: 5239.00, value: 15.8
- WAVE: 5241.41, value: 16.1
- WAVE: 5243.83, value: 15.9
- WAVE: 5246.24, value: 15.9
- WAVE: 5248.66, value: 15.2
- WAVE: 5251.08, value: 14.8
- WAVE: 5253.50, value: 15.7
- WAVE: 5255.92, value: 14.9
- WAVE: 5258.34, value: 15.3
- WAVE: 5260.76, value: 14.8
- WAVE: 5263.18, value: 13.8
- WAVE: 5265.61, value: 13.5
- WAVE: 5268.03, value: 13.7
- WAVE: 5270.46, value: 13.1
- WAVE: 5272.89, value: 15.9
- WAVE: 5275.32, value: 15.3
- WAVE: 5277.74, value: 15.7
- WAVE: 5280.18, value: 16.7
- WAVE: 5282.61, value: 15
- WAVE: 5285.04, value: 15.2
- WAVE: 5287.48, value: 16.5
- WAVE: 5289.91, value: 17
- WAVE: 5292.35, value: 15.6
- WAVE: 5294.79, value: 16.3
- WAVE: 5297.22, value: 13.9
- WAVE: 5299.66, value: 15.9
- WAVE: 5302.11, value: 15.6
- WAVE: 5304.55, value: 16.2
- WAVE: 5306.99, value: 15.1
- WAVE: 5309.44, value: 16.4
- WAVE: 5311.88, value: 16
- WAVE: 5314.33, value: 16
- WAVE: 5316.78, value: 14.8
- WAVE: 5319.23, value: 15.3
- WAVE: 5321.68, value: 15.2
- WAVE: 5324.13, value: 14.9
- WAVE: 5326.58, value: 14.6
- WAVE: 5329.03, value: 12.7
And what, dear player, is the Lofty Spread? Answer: 3.6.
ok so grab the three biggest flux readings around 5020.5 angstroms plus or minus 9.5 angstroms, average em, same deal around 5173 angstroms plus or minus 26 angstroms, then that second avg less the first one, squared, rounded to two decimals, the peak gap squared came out 0.49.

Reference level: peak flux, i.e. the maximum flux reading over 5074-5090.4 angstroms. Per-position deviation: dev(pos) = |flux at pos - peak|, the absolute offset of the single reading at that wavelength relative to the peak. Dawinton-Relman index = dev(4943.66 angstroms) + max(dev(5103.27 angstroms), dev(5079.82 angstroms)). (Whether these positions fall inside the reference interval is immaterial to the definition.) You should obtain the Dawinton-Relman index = 1.5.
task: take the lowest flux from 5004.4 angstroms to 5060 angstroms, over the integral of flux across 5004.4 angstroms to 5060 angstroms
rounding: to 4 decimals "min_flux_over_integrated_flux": 0.0161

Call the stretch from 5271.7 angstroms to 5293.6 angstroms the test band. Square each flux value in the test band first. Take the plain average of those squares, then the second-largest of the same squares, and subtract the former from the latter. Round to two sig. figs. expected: 26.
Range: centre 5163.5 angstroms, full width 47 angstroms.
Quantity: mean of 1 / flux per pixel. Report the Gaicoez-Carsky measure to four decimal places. 0.0752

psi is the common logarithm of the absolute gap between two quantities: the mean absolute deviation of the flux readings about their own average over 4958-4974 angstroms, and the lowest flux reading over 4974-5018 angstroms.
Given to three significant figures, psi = 1.12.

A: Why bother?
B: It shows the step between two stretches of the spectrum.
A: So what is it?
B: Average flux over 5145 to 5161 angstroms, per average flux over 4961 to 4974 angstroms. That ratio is 0.97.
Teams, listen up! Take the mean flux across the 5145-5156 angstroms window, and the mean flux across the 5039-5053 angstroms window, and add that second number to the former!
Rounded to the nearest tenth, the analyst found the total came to 30.2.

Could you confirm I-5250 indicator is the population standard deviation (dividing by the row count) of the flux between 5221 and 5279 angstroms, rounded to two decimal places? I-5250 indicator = 0.94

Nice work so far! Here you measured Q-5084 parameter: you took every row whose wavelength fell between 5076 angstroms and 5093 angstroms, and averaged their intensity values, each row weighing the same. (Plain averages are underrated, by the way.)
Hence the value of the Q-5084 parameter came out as 15.8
